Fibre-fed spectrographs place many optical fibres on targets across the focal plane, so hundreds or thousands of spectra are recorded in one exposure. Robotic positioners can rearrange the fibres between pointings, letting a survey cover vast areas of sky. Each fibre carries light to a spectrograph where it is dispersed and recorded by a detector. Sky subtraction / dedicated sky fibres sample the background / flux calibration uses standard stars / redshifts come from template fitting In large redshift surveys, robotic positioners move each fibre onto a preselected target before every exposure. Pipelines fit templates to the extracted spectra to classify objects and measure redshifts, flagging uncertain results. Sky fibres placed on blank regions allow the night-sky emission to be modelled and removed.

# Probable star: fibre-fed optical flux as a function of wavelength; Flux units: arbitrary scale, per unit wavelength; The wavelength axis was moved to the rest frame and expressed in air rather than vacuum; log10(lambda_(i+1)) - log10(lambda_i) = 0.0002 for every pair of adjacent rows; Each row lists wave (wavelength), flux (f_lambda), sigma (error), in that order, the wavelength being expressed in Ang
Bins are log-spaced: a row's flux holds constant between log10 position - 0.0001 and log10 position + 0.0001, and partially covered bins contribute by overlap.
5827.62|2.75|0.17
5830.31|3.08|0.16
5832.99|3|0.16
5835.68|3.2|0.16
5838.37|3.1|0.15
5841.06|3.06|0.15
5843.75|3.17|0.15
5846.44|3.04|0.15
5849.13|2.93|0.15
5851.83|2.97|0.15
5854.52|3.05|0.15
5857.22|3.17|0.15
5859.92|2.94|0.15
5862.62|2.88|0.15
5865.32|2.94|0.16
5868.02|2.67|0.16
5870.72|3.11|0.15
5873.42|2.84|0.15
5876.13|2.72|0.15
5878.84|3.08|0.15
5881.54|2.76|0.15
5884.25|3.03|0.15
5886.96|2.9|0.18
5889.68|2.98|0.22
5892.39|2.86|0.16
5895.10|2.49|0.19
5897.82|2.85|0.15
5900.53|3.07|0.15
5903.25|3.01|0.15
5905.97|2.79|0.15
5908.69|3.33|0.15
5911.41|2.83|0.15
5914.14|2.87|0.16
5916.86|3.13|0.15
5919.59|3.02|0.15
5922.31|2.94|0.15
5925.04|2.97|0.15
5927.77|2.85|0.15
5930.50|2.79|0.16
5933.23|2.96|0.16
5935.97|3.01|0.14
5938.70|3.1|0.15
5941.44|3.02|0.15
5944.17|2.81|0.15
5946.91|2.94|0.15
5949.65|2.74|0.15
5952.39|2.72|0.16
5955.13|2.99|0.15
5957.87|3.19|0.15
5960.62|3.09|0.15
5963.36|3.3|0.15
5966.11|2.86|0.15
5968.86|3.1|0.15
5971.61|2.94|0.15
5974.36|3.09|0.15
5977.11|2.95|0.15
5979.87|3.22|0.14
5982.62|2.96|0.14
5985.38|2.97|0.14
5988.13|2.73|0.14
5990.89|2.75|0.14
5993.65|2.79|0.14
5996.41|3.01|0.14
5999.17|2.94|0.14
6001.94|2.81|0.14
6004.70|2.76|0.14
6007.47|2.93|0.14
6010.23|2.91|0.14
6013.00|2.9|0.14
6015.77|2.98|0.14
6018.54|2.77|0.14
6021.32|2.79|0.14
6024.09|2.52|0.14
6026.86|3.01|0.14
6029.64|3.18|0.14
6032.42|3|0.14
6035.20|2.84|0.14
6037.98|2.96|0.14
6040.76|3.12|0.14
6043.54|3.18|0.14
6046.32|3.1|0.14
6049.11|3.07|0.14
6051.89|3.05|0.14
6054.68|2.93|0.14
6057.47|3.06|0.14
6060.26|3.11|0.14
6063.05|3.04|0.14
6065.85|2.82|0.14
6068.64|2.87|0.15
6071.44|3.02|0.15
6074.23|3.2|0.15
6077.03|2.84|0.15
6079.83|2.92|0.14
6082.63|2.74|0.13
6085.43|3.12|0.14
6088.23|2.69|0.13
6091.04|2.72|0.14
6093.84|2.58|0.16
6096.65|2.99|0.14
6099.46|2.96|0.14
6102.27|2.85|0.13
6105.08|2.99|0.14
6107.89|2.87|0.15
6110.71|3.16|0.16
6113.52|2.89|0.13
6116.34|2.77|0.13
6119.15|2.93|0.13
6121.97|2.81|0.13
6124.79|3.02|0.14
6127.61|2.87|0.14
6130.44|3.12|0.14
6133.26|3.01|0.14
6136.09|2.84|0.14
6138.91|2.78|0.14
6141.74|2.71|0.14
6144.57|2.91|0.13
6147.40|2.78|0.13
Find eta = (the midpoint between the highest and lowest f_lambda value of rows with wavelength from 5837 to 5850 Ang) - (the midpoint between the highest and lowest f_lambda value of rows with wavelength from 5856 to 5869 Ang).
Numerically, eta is 0.13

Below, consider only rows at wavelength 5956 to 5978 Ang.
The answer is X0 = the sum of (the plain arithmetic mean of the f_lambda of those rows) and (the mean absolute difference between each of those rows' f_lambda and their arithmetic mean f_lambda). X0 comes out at 3.18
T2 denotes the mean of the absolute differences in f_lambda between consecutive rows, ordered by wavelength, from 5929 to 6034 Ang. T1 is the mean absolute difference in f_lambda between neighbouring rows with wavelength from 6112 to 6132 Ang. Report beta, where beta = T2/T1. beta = 0.93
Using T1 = 0.168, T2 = 0.16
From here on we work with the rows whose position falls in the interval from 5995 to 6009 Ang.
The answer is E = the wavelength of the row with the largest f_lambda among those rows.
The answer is 5996.41 Ang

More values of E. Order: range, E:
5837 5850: 5843.75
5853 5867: 5857.22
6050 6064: 6060.26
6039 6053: 6043.54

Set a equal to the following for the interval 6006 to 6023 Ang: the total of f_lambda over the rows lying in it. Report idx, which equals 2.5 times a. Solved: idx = 43.2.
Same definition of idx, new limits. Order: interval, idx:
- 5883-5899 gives 42.8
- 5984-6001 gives 43.0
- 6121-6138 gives 44.2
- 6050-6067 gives 45.0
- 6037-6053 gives 46.2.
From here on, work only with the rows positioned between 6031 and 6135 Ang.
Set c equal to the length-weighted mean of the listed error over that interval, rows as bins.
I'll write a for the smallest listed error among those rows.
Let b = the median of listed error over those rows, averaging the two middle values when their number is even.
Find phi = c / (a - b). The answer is -14.1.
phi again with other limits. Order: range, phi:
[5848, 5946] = -15.5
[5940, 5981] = -15.0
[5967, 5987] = -14.6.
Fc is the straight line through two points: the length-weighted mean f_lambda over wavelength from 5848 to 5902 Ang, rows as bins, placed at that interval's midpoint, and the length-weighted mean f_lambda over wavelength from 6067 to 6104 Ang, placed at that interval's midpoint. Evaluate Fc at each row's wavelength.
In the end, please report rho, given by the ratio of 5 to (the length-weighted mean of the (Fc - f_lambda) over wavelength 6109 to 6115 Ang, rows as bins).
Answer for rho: -38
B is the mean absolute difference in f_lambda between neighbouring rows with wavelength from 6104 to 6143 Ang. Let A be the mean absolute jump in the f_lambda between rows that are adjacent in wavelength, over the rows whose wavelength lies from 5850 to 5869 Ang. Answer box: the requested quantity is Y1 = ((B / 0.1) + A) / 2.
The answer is 0.9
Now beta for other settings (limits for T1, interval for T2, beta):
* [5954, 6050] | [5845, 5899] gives 1.32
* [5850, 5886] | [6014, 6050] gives 0.75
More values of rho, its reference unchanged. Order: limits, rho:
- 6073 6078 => -35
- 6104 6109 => -106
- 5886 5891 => -154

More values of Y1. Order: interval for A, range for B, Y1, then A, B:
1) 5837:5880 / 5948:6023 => 0.8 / 0.163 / 0.144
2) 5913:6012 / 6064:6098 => 1.2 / 0.143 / 0.217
